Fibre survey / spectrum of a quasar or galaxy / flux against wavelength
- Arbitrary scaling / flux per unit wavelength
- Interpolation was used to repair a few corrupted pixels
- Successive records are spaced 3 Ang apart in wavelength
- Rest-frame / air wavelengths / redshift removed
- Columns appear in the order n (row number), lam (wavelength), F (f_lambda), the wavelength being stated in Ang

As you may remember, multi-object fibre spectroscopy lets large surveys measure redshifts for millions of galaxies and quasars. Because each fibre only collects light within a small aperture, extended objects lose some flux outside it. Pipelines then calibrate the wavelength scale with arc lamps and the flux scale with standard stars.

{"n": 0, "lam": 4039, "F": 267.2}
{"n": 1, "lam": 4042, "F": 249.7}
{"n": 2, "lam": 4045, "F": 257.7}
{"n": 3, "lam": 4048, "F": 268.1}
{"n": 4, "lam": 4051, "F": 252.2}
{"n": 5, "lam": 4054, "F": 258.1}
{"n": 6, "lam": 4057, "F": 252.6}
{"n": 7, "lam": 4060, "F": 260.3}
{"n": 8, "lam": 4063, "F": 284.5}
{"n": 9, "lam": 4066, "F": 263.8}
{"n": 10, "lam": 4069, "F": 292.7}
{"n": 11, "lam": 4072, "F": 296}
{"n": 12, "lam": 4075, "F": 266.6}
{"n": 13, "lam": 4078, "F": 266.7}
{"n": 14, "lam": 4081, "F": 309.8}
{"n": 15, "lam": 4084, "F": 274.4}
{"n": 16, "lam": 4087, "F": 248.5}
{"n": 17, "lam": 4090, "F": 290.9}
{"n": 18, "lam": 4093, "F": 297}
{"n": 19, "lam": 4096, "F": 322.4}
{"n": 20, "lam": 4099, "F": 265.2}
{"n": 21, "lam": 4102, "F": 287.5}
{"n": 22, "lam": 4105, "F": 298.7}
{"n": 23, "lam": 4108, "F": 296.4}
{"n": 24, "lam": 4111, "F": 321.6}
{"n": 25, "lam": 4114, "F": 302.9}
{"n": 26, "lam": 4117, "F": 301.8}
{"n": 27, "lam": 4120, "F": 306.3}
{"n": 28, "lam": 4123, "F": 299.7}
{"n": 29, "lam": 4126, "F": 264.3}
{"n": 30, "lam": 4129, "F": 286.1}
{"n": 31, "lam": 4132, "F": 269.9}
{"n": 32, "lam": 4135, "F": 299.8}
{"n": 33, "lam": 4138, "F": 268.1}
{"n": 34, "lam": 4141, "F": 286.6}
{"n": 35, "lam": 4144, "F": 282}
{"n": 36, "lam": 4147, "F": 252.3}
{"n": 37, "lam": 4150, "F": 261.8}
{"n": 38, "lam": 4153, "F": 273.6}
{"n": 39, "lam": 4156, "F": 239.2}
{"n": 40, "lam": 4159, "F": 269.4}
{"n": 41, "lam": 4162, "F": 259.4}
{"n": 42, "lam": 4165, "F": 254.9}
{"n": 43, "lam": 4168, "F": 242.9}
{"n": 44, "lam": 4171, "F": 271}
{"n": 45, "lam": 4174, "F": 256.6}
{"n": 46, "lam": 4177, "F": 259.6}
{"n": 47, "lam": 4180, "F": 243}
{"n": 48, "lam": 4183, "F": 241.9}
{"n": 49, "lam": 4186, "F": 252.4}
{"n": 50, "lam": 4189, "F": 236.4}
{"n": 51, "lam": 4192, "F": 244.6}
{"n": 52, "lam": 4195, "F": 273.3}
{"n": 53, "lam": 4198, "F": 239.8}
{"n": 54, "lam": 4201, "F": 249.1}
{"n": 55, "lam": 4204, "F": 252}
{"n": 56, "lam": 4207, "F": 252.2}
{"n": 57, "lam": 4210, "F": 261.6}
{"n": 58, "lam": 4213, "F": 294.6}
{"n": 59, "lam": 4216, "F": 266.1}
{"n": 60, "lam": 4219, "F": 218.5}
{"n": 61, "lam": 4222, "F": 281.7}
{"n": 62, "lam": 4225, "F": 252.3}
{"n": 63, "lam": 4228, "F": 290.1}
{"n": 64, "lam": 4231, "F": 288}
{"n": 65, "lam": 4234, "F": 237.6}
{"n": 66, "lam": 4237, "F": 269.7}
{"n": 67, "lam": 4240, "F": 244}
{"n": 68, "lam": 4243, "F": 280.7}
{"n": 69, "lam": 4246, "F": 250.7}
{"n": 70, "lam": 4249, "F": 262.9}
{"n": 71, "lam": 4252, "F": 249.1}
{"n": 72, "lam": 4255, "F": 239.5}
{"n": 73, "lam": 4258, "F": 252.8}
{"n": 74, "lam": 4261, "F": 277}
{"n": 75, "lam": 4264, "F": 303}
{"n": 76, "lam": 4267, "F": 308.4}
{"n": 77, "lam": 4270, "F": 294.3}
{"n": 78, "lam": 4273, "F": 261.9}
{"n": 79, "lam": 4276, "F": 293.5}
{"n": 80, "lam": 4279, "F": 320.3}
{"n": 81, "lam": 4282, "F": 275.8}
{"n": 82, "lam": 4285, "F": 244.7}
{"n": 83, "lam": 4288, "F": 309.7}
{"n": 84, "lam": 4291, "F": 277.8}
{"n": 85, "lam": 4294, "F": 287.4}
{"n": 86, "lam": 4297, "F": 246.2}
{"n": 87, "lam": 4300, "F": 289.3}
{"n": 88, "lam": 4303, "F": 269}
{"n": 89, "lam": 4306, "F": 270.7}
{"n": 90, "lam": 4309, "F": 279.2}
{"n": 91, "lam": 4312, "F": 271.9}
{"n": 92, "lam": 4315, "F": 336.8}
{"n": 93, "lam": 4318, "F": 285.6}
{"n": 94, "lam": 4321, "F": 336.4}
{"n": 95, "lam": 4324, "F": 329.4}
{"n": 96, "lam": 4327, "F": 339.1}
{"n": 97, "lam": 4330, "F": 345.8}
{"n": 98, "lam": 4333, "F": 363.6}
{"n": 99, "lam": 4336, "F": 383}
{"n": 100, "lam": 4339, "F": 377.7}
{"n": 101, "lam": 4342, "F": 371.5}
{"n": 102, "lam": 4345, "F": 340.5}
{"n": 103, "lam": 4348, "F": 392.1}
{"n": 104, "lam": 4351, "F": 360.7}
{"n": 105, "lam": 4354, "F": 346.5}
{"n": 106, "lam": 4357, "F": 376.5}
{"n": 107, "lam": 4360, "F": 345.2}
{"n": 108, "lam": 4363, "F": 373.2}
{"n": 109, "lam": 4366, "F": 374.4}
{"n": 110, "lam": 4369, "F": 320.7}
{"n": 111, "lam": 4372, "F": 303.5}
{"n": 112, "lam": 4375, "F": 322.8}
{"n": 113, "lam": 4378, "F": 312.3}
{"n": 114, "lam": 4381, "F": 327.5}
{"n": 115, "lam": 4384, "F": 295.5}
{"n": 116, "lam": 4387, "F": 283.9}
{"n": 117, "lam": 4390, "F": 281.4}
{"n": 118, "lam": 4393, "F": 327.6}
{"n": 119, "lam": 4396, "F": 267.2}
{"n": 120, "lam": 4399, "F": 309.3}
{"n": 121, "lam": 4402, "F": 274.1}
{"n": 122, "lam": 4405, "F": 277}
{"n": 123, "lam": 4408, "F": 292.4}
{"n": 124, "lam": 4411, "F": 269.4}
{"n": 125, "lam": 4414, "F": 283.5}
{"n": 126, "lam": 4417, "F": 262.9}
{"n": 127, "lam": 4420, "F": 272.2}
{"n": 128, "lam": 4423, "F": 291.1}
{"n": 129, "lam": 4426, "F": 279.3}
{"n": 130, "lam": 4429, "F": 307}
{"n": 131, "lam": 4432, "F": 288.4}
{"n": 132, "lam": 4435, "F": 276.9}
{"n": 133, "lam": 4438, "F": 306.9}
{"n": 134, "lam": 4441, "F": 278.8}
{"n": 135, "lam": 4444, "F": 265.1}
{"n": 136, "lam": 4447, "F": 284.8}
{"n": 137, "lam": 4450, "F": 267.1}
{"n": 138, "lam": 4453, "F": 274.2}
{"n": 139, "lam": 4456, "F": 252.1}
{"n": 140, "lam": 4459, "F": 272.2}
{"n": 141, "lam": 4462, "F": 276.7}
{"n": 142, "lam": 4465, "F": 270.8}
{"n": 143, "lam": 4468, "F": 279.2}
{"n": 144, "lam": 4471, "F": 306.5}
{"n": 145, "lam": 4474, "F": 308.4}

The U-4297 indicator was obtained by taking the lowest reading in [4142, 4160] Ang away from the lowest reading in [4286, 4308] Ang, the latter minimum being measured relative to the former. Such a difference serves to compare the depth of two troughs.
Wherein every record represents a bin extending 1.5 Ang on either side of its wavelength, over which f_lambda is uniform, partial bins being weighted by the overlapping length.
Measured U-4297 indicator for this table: 7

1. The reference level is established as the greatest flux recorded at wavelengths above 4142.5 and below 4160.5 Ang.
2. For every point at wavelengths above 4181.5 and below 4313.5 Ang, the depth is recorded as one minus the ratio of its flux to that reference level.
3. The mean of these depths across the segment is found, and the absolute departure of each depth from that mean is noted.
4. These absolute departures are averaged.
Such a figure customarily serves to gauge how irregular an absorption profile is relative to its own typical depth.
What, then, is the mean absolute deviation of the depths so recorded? 0.068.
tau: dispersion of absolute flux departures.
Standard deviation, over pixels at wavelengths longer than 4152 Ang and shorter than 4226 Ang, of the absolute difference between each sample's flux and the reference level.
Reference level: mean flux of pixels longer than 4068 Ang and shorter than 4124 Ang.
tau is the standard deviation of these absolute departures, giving 16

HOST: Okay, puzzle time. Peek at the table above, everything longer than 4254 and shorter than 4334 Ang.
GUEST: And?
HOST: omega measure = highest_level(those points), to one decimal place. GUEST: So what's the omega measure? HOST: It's 363.6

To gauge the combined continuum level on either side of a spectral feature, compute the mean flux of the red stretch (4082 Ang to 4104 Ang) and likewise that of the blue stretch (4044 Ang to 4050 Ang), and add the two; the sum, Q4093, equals 547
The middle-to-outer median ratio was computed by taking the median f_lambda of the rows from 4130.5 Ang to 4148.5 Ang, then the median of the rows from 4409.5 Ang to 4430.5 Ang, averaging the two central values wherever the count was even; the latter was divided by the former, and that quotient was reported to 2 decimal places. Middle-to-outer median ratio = 1.01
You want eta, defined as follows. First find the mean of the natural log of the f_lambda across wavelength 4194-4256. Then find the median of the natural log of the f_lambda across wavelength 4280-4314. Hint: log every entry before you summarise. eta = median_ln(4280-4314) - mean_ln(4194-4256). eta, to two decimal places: 0.06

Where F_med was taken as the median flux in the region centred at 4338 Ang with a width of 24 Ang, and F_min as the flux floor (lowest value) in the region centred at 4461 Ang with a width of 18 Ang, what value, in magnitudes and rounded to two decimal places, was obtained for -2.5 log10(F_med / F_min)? -0.41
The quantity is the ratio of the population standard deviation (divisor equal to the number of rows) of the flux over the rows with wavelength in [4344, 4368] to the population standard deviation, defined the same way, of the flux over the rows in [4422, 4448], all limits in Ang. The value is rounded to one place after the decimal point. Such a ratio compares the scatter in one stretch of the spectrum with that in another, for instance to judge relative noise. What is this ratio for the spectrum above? 1.3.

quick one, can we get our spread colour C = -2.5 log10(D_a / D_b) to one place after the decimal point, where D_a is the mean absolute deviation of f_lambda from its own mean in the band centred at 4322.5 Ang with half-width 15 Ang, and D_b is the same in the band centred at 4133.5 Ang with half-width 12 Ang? -1.1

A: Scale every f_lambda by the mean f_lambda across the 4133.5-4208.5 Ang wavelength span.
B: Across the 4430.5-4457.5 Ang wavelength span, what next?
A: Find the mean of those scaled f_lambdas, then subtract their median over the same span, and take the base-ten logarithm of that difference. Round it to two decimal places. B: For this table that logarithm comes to -3.02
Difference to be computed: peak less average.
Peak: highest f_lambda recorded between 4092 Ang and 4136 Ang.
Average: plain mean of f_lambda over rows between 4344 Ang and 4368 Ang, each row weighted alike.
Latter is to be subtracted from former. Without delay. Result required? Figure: -41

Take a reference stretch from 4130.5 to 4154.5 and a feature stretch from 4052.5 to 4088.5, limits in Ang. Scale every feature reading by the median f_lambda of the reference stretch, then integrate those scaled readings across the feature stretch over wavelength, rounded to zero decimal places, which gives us 36 Ang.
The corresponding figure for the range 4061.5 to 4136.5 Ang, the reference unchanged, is 80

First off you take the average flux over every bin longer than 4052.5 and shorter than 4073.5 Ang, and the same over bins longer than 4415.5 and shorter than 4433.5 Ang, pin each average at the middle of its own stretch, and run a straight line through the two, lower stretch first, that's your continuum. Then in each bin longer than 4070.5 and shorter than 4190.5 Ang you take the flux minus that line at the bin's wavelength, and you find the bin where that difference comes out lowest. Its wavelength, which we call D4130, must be 4189 Ang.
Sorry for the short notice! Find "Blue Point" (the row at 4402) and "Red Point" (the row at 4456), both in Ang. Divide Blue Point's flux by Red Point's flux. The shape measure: 1.09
